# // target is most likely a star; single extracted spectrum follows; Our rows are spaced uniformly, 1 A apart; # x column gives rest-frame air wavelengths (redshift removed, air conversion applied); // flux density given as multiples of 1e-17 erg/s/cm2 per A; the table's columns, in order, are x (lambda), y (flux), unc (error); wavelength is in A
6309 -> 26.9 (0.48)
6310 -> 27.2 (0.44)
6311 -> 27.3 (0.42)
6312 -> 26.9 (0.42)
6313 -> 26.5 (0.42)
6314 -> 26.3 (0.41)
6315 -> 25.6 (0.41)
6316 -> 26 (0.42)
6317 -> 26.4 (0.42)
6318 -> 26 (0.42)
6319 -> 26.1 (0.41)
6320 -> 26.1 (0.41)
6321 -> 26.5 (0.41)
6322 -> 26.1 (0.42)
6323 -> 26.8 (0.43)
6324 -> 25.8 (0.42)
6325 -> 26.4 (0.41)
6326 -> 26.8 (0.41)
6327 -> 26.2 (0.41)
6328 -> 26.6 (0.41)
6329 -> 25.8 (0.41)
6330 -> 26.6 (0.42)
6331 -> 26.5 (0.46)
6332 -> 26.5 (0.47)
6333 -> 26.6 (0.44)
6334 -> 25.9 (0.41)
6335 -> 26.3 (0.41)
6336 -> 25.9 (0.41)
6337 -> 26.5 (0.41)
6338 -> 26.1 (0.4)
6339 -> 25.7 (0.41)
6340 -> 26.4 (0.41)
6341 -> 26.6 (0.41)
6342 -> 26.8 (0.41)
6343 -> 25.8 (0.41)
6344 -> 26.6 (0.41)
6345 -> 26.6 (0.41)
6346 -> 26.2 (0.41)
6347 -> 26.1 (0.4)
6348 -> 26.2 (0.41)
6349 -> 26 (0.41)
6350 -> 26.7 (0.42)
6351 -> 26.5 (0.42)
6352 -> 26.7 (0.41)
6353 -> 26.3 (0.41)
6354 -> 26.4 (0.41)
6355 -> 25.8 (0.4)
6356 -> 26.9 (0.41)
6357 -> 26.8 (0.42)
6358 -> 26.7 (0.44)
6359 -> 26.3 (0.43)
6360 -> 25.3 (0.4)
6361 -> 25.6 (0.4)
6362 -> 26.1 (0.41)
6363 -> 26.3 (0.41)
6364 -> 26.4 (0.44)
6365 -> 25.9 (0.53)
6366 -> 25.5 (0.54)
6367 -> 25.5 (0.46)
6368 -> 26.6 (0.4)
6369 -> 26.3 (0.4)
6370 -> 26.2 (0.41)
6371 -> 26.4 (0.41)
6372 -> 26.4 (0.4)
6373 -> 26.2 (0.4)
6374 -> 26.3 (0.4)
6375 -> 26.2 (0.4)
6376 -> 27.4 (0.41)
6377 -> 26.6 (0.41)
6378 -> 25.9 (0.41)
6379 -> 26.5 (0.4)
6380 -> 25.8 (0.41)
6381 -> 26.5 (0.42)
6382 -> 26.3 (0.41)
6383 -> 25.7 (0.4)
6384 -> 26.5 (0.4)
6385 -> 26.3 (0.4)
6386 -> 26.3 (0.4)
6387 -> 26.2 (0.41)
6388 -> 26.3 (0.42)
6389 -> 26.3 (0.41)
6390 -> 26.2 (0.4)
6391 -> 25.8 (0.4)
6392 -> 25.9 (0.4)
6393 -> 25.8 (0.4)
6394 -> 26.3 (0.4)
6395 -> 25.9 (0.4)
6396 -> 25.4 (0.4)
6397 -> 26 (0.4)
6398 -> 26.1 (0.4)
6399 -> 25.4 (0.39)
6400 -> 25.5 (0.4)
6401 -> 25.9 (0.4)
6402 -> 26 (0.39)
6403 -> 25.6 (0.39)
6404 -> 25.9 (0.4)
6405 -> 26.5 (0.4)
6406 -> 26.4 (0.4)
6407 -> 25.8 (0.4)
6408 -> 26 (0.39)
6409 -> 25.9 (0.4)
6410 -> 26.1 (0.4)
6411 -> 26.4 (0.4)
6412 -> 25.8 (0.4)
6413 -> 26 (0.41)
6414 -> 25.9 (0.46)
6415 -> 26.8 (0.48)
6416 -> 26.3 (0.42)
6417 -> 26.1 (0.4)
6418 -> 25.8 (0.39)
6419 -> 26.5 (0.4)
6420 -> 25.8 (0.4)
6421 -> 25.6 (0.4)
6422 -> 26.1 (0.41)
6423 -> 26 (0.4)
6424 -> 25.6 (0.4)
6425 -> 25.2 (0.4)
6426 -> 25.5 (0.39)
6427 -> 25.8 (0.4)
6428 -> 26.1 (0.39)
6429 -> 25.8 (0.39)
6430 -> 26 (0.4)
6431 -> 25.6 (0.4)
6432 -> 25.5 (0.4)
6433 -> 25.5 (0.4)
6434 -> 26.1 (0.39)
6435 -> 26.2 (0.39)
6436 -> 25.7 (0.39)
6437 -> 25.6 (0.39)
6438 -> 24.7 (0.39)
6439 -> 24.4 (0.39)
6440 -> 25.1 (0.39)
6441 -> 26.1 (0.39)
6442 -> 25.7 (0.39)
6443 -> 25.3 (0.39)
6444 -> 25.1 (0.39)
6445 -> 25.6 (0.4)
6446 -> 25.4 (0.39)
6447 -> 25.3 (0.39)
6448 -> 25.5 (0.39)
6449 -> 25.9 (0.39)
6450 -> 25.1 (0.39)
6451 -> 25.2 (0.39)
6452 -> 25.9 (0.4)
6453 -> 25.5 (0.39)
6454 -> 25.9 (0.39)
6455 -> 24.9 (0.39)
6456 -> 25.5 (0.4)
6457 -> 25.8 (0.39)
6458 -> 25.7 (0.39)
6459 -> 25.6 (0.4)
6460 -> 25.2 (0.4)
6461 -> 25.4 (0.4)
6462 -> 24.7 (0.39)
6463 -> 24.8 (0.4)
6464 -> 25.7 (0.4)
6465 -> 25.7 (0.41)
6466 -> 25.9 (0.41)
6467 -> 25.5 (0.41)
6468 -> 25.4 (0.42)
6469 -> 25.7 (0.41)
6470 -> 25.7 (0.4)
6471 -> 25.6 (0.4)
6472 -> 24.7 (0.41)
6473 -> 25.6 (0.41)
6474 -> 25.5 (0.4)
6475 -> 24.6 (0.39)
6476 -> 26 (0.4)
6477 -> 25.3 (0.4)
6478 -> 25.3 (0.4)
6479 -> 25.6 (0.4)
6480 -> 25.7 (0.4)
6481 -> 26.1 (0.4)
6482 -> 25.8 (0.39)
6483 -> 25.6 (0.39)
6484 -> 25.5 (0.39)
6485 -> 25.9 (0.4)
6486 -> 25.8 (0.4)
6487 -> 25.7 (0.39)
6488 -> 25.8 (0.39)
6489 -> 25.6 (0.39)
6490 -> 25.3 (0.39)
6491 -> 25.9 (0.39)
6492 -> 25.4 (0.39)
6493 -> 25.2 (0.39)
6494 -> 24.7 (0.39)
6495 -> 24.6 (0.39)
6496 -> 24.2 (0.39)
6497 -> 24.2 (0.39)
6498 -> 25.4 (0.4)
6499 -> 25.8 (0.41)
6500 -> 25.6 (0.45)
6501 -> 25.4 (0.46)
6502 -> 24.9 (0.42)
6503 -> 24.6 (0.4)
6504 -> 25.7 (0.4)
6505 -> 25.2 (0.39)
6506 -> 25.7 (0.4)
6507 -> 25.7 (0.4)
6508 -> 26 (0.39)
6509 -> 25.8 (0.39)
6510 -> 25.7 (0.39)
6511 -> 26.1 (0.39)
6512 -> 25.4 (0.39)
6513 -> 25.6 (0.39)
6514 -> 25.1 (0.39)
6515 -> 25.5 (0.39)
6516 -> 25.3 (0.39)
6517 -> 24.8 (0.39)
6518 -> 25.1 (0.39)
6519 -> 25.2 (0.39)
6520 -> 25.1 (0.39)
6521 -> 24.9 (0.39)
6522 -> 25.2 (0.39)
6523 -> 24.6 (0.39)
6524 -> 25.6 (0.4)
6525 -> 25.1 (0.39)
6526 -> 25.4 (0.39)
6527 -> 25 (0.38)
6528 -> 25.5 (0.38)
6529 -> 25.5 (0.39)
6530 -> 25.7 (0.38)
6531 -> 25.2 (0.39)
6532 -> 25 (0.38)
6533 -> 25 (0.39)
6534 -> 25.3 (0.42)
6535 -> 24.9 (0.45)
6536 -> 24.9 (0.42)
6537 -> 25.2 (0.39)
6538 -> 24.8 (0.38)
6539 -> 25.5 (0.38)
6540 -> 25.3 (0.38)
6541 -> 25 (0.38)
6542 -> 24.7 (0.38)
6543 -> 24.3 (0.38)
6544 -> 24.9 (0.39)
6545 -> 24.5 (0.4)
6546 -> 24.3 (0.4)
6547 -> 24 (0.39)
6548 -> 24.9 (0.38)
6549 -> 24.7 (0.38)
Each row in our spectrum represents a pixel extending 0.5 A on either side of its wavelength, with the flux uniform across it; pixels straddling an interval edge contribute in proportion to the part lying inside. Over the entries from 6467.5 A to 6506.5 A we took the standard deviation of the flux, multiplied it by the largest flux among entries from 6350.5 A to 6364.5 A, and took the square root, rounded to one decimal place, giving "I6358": 3.6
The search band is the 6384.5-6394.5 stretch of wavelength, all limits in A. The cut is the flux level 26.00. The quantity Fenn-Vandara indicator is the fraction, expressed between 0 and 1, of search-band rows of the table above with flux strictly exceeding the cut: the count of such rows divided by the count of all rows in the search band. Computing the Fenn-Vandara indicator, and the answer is 0.70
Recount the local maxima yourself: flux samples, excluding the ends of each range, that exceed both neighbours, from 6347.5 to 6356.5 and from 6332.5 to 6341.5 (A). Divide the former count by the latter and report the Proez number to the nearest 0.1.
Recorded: 1.5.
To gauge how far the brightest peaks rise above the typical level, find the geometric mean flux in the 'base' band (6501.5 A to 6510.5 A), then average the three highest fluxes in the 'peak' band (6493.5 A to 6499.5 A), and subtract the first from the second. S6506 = -0.2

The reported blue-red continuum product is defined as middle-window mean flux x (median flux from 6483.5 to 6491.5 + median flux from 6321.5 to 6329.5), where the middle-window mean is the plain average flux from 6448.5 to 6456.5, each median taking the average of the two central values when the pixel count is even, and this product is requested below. 1327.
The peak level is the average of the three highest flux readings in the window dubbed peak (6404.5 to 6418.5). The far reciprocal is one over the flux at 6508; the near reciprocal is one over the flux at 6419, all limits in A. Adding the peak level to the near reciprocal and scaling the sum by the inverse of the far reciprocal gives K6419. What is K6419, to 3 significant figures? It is 692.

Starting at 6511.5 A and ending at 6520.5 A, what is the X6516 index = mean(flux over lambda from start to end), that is 25.2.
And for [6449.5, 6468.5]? 25.4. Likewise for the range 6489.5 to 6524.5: 25.3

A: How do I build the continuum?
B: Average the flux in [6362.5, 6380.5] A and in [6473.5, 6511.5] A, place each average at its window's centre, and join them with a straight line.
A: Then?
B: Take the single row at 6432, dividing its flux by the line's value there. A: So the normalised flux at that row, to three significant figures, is 0.987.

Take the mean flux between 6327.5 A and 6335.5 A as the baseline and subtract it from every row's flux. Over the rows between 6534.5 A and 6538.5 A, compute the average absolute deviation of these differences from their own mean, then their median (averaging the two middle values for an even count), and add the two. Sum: -1.3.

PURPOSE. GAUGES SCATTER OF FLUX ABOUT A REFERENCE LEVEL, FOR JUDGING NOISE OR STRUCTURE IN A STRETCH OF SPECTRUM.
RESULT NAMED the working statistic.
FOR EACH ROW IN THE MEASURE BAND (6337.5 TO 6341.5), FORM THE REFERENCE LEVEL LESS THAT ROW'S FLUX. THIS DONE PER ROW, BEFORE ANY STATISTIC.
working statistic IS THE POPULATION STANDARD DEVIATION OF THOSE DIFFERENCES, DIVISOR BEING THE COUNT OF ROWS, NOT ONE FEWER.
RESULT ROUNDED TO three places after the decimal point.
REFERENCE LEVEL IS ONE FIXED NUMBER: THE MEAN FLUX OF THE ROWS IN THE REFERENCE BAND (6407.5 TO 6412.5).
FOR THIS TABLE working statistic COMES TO 0.339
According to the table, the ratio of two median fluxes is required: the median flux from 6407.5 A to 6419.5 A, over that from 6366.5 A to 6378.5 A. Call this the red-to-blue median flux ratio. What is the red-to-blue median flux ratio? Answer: 0.99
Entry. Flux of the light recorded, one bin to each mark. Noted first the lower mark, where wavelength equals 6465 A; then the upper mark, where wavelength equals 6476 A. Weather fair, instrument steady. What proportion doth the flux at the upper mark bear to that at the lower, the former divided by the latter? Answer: 1.012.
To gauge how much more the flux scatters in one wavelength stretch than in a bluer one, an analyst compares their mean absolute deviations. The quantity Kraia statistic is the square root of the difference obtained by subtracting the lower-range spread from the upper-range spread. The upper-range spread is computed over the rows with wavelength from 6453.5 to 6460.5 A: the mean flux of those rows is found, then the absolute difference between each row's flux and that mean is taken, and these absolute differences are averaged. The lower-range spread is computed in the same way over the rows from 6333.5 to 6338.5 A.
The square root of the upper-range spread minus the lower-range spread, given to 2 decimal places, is 0.25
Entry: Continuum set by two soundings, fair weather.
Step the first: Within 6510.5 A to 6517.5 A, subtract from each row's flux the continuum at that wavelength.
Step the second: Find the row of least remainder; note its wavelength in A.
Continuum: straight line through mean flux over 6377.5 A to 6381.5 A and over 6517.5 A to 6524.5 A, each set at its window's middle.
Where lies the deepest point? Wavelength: 6517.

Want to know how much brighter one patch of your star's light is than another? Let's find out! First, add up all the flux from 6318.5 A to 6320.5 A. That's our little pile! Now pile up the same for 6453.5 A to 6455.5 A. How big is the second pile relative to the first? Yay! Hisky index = 0.973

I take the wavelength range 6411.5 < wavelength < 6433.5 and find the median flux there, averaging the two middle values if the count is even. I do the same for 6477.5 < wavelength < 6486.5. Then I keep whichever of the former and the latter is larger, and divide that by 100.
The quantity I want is 0.258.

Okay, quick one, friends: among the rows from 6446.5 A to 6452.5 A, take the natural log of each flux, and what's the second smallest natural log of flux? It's 3.23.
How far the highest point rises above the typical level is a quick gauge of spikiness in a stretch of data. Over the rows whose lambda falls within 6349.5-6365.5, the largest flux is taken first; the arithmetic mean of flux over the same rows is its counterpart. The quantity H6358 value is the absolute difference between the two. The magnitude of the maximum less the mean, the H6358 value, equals 0.61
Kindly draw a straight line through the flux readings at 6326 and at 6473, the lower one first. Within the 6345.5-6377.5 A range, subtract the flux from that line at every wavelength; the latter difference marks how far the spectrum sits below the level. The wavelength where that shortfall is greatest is 6360 A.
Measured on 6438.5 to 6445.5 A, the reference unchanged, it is 6439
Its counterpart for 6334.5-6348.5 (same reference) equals 6339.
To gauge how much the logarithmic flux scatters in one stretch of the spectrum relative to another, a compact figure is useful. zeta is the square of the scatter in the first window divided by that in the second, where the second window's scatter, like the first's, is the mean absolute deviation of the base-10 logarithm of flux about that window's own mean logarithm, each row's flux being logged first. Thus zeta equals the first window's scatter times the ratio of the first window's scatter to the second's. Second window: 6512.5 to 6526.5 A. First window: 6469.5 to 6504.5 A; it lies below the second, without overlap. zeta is 0.0123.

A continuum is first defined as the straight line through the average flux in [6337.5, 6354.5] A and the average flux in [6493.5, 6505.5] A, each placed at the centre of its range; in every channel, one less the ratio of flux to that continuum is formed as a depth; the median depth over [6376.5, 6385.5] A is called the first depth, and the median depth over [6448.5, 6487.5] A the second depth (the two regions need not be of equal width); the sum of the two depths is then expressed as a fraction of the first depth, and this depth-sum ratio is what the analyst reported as 2.2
